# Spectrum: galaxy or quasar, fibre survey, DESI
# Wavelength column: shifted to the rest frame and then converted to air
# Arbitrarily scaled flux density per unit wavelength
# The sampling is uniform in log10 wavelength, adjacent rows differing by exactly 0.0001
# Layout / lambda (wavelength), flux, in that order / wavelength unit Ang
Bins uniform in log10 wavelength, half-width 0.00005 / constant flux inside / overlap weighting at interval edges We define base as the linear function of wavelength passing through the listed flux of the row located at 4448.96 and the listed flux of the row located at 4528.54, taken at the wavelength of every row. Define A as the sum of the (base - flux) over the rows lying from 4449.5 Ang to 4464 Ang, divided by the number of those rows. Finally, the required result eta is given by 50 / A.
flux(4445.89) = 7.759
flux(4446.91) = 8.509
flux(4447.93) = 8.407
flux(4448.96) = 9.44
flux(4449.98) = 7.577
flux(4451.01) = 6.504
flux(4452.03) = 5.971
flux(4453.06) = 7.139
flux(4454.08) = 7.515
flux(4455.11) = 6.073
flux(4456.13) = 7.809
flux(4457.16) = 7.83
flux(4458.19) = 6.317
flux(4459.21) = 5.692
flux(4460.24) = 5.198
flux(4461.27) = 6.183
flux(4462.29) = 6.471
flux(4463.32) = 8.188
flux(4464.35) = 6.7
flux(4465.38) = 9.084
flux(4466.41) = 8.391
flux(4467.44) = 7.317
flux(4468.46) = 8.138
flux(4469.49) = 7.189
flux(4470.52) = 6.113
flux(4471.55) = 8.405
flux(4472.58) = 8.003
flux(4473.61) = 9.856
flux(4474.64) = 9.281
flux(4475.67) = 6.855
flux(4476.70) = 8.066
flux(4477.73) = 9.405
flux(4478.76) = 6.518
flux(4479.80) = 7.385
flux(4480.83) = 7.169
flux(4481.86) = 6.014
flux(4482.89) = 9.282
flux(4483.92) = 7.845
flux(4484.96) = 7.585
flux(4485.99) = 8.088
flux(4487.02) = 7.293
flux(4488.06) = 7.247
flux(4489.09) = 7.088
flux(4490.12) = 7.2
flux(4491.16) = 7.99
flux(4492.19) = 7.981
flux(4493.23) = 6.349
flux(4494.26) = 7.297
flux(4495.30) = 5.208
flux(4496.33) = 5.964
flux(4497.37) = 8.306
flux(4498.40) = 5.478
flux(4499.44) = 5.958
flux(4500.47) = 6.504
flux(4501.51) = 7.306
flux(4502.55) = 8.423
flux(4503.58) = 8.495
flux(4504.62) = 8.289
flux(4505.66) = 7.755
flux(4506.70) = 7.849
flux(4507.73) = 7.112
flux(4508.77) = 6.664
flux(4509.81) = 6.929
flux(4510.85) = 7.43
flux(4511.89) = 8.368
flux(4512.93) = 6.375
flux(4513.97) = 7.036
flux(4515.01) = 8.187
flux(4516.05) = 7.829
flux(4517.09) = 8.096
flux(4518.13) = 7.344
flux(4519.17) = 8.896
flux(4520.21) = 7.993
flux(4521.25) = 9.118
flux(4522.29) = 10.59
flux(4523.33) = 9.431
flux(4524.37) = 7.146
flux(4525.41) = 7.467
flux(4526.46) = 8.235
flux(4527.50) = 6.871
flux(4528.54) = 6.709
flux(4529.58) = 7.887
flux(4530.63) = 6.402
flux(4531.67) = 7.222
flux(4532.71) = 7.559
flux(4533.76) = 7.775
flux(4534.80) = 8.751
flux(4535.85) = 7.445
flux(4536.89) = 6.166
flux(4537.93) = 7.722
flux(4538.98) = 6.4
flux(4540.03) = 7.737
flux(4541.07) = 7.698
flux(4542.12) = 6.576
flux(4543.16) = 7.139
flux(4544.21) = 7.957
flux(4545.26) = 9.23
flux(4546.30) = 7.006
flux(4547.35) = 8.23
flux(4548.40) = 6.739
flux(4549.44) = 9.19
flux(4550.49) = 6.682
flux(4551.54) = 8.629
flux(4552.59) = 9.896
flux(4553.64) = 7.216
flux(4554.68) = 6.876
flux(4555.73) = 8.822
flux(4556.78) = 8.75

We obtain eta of 21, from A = 2.4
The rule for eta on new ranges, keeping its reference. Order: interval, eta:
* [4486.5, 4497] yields 49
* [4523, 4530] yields -56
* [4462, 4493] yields 68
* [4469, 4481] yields 73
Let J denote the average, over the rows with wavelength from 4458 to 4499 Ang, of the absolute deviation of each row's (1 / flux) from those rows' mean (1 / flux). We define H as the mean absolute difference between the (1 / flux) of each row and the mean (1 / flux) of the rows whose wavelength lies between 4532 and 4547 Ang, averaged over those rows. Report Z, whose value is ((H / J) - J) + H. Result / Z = 0.6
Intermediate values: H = 0.0114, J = 0.018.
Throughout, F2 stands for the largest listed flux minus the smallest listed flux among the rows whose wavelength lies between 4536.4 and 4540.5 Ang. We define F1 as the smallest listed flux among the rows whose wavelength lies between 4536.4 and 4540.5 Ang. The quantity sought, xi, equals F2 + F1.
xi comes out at 7.7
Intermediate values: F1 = 6.166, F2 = 1.6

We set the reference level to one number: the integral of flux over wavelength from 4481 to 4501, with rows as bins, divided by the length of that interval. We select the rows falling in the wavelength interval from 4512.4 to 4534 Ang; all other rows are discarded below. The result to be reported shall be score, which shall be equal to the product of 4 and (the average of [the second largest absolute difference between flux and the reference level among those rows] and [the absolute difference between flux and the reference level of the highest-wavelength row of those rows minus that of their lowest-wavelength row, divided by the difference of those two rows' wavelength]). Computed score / 4.7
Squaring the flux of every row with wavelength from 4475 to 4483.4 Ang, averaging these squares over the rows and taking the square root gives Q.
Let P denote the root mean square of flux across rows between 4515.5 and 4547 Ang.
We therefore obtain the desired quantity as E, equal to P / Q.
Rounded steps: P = 7.81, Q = 7.68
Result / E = 1.02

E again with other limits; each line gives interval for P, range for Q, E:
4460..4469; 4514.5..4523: 0.86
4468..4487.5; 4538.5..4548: 1.04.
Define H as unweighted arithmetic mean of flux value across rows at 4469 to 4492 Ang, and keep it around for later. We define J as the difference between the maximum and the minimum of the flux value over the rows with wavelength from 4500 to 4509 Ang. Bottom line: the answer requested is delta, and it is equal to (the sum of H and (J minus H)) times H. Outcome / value 15.4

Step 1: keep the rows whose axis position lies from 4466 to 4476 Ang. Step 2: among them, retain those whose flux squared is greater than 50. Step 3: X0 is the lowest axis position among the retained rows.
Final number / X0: 4466.41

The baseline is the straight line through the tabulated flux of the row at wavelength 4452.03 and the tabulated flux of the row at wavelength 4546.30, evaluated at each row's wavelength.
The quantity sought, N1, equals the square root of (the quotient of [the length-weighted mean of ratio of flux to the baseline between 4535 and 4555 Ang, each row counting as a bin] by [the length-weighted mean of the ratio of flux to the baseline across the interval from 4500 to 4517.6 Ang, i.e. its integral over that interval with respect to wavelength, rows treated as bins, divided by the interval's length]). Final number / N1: 0.98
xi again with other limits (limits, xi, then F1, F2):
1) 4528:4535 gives 8.8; 6.402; 2.3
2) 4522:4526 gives 10.6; 7.146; 3.4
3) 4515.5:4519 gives 8.1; 7.344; 0.8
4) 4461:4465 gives 8.2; 6.183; 2.0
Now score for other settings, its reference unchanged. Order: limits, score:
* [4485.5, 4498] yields 2.5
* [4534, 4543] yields 1.5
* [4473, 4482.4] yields 4.2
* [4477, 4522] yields 4.4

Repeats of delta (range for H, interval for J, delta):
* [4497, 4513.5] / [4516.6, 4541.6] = 32.4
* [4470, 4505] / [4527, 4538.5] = 19.3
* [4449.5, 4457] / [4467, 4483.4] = 26.7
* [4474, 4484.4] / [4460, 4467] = 30.2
